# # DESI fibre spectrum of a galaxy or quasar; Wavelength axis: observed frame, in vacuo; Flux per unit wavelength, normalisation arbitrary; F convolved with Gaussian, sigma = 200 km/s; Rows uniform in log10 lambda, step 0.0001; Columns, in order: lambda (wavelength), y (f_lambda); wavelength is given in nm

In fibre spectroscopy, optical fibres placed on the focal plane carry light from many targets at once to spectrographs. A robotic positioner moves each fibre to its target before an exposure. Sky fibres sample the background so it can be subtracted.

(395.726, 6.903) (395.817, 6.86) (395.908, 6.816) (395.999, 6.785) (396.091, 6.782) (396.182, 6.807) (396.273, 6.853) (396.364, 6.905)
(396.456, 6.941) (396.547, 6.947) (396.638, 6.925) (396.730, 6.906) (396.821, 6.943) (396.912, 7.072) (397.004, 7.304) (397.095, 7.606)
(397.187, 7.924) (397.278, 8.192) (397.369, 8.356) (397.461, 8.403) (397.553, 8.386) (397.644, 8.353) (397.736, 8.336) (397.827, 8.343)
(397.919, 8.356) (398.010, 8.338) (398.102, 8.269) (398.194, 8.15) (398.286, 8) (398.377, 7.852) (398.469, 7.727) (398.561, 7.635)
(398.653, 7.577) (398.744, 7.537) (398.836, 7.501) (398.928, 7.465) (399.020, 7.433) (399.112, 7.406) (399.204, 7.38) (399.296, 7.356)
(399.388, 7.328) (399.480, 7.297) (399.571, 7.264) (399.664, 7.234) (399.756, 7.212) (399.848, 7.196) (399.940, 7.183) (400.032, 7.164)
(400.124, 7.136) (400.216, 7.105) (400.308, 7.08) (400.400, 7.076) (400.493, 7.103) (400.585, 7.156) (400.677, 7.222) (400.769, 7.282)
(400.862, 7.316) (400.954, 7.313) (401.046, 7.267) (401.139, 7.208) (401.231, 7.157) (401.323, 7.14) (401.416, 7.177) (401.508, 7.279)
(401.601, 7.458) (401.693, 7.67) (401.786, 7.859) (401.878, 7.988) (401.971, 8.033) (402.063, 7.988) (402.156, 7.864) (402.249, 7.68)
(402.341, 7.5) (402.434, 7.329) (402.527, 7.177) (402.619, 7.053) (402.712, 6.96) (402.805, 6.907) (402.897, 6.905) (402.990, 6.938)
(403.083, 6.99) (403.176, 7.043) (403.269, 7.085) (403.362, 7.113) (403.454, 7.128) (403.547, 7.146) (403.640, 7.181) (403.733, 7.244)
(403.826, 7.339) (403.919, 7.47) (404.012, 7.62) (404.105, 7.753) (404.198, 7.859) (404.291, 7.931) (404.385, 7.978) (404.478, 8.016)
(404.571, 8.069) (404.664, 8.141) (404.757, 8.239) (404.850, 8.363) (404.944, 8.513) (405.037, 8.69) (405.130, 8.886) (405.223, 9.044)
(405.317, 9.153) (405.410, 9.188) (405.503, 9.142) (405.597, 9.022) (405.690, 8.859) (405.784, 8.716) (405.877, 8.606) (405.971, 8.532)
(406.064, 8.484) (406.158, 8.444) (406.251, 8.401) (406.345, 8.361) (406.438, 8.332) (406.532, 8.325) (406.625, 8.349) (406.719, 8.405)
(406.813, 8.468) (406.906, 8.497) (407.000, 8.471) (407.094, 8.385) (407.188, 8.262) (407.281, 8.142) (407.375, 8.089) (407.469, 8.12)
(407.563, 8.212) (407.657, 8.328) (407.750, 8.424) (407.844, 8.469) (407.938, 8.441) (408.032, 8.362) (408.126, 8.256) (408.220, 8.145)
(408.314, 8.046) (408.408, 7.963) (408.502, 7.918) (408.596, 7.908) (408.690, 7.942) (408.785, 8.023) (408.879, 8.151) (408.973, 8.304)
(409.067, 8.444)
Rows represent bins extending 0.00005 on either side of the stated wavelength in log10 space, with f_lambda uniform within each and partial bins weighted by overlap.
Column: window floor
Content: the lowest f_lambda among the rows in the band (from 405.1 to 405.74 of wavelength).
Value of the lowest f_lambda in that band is 8.859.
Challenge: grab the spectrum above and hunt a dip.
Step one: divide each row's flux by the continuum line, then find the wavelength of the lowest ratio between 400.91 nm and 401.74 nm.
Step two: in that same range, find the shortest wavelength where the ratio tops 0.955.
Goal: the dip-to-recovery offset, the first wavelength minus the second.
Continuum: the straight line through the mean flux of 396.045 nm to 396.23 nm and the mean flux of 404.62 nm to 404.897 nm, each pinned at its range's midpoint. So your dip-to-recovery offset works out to 0.37 nm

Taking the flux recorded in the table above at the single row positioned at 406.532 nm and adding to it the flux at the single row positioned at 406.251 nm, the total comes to 16.7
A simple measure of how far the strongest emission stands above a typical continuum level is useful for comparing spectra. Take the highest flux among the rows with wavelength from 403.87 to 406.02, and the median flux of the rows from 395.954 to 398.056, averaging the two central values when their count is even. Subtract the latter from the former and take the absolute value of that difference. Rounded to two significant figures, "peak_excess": 1.9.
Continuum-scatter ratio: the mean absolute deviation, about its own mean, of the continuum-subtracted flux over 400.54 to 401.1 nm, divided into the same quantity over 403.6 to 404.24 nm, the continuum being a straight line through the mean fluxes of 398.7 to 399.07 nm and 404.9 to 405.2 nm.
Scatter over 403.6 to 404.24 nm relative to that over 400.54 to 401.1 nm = 5.2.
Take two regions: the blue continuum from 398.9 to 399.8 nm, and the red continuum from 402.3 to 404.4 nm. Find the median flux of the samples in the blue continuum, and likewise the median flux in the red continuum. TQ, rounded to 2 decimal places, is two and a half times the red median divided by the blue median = 2.44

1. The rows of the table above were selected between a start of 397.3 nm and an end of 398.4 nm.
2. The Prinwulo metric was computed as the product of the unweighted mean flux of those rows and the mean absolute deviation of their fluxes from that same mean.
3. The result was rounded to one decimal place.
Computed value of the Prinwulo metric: 1.1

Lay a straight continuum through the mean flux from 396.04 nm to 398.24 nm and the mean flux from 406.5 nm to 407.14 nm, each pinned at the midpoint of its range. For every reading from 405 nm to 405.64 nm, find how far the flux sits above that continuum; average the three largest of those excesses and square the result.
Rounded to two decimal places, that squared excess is 0.74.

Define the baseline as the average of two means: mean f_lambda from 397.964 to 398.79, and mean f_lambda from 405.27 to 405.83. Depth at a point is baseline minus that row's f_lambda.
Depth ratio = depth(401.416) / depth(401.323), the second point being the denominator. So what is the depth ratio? 0.97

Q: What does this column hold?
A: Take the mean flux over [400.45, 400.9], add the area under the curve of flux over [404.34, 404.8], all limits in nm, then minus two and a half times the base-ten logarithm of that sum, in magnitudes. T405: -2.60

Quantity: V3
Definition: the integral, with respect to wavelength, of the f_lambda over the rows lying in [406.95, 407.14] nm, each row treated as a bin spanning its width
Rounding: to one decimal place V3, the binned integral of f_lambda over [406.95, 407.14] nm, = 1.6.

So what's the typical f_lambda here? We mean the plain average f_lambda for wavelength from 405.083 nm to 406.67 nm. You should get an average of 8.7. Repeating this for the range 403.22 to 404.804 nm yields 7.6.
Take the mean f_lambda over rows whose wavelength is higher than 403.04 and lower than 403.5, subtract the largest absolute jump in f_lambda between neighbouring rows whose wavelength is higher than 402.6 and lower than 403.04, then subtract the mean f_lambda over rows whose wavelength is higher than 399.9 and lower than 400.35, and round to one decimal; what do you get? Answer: -0.2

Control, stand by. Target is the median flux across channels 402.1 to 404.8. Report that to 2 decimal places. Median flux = 7.33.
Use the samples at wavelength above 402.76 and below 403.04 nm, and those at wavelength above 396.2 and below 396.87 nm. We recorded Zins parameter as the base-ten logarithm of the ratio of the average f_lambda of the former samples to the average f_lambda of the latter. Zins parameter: 0.000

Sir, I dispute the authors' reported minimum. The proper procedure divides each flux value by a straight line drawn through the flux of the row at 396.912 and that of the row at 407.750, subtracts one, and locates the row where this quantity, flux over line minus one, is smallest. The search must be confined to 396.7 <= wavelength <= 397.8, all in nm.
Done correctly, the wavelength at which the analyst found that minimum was 396.730 nm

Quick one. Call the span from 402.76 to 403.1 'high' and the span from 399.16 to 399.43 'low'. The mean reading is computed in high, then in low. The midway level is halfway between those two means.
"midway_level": 7.14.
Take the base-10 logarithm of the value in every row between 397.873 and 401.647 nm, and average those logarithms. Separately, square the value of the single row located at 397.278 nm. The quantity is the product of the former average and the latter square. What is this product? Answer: 58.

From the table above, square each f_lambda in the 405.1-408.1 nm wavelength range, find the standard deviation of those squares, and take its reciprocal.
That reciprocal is 0.19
